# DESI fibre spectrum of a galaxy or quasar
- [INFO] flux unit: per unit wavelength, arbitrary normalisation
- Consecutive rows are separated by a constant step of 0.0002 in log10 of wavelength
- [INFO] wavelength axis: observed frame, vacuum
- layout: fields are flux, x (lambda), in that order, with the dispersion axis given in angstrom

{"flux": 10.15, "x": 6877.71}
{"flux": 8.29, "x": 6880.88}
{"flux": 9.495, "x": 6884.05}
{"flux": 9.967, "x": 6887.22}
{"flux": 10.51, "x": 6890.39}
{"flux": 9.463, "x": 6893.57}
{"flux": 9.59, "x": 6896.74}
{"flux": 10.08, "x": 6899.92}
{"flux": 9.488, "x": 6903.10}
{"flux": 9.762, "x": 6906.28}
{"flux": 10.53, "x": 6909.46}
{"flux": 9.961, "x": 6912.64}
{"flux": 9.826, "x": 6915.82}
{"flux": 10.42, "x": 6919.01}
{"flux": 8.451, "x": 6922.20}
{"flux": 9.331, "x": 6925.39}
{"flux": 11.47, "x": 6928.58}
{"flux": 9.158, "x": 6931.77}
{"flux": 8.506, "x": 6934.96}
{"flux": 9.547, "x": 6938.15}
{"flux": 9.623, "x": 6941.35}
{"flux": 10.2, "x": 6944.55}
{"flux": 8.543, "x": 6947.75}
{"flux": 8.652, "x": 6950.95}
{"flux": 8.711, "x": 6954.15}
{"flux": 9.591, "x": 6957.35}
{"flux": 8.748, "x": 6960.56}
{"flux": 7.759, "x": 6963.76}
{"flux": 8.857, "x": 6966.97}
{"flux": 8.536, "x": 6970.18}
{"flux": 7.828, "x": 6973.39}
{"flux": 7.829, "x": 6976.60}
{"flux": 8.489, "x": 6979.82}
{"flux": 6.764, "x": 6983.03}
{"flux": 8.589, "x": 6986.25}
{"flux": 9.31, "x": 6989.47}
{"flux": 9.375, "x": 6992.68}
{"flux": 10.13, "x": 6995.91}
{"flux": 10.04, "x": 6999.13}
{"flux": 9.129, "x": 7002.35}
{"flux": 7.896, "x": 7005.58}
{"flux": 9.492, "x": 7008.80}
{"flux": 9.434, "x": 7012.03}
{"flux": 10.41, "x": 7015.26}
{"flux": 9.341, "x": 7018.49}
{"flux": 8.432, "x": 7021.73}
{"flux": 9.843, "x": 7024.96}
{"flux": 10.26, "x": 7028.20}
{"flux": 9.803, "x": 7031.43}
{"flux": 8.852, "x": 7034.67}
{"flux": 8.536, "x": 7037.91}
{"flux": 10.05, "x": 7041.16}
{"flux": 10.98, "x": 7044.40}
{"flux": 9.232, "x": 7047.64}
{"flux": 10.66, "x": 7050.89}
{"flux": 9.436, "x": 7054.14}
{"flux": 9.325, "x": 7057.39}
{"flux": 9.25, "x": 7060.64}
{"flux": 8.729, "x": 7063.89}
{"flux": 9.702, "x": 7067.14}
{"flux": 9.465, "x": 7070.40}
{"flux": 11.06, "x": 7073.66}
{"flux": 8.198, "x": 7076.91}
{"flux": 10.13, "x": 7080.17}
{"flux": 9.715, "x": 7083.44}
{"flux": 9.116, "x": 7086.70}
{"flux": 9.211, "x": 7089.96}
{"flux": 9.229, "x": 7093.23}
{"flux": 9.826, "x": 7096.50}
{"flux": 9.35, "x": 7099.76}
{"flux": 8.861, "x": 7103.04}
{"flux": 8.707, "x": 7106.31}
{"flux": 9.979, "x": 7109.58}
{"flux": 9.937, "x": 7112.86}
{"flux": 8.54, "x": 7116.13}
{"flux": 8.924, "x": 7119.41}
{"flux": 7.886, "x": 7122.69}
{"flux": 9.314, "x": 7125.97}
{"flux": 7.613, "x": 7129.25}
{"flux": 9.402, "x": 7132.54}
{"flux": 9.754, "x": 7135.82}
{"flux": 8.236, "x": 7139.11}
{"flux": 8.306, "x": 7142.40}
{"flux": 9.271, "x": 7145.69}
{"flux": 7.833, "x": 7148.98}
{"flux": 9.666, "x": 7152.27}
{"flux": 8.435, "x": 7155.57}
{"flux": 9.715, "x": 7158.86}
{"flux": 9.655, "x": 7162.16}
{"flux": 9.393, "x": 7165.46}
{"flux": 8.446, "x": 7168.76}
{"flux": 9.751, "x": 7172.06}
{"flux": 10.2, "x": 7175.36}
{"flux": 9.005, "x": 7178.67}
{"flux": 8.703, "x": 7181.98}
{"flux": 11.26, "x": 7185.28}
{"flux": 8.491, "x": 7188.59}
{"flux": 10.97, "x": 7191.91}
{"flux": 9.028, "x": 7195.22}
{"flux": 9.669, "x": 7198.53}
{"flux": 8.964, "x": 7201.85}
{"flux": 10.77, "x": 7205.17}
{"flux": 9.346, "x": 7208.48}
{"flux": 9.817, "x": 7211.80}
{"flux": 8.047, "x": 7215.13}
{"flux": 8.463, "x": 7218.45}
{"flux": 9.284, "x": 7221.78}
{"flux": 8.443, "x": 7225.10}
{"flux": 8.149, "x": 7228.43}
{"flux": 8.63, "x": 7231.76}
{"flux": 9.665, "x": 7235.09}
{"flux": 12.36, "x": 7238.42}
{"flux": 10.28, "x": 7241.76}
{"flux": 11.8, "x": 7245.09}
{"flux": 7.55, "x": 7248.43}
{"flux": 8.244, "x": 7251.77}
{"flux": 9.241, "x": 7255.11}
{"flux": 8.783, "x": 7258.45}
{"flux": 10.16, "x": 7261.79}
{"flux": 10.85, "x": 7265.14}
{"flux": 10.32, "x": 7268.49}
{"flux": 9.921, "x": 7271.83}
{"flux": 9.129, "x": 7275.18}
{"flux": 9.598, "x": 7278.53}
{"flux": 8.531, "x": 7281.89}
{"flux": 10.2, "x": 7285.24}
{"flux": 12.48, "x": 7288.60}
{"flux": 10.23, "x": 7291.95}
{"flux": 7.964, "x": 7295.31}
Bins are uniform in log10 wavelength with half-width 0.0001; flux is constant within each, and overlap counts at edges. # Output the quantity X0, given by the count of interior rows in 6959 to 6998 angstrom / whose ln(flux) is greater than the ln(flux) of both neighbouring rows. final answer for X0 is 2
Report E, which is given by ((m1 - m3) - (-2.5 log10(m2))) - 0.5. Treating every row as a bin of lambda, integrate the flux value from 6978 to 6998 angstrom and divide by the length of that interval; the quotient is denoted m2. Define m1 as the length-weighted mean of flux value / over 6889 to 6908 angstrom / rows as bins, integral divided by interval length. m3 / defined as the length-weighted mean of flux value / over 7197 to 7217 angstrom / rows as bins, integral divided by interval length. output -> 2.25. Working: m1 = 9.81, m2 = 8.80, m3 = 9.4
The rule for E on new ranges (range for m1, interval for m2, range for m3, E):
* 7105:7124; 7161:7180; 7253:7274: 1.12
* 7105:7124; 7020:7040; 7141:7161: 2.04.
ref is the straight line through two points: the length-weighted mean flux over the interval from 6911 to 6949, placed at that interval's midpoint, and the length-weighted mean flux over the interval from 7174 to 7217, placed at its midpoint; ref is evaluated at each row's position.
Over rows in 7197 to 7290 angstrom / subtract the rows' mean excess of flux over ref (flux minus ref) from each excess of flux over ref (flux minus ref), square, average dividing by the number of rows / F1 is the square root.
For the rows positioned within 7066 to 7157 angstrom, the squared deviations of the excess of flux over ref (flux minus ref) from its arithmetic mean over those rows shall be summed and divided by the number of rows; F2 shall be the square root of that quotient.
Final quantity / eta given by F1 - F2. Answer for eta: 0.45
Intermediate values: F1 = 1.2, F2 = 0.78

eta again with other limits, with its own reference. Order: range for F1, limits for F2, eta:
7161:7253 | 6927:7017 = 0.20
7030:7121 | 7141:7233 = -0.17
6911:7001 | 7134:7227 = 0.09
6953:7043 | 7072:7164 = 0.09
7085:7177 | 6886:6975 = -0.15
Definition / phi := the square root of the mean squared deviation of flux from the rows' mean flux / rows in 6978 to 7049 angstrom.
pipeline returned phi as 0.92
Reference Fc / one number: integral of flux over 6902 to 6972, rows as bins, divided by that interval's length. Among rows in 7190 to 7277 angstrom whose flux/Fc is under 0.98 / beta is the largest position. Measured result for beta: 7275.18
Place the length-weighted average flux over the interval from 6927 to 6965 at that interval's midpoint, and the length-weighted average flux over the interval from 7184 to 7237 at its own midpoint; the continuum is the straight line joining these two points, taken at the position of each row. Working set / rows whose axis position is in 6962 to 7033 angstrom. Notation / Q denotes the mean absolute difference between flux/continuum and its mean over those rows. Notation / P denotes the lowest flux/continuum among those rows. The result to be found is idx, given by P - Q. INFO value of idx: 0.646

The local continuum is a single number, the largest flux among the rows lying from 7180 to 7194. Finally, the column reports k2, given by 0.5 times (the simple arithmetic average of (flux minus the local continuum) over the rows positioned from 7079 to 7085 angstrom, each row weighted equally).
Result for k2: -0.67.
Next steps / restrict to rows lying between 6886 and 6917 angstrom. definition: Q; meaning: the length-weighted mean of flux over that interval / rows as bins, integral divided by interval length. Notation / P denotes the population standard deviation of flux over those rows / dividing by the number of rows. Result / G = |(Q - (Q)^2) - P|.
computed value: 89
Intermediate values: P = 0.36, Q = 9.9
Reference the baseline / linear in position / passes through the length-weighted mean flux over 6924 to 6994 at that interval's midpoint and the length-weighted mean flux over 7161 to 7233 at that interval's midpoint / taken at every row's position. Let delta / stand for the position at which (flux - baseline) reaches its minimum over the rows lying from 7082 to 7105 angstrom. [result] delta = 7103.04 angstrom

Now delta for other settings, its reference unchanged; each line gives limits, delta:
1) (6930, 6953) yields 6934.96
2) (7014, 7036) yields 7021.73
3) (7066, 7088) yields 7076.91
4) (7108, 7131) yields 7129.25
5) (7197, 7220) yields 7215.13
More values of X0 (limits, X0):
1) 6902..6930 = 2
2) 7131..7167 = 4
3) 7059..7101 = 4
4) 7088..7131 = 4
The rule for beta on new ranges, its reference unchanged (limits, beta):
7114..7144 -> 7142.40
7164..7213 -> 7201.85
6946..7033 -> 7021.73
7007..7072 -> 7063.89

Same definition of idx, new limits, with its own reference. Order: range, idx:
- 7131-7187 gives 0.771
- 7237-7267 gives 0.670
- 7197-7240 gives 0.773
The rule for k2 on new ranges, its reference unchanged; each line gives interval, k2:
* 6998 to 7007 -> -1.12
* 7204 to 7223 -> -0.99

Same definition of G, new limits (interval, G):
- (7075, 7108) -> 77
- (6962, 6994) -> 62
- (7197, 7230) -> 74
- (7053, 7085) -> 81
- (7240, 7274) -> 86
